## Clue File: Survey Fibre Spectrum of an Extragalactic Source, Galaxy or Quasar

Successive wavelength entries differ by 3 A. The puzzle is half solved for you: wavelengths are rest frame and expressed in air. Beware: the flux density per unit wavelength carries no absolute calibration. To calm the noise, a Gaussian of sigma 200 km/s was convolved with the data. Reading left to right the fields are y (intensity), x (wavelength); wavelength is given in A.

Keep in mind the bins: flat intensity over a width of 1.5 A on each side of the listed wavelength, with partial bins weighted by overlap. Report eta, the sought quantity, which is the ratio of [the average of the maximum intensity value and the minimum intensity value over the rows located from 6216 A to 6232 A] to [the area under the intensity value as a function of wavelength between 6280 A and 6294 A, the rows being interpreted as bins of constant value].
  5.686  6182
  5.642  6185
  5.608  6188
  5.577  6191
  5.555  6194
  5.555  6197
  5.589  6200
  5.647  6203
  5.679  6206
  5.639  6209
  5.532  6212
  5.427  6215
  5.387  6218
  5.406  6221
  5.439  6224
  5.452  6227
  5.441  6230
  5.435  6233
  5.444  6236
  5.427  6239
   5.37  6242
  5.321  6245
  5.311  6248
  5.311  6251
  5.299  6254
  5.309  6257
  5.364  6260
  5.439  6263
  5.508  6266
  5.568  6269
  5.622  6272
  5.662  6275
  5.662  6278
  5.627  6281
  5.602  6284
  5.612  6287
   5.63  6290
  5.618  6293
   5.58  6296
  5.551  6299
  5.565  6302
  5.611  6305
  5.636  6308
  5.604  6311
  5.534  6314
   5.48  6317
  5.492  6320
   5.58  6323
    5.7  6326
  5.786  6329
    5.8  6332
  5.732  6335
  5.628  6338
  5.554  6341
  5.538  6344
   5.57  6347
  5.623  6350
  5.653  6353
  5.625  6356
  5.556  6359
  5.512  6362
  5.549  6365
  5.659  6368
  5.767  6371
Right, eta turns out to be 0.069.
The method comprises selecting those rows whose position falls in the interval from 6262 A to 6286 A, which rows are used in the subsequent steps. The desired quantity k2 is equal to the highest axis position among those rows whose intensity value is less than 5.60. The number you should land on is 6269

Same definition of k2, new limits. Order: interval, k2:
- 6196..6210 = 6200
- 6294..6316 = 6314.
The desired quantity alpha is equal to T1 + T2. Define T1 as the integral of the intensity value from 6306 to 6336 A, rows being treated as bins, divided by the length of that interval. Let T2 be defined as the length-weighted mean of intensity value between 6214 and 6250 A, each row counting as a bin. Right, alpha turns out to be 11.0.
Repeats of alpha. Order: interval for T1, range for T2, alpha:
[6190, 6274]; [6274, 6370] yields 11.1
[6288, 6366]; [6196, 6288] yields 11.1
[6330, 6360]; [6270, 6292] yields 11.3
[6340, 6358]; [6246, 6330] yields 11.1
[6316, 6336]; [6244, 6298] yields 11.2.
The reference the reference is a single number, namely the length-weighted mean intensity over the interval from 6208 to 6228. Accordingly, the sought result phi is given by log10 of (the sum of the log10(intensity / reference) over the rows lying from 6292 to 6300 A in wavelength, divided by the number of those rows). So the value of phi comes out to -2.0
